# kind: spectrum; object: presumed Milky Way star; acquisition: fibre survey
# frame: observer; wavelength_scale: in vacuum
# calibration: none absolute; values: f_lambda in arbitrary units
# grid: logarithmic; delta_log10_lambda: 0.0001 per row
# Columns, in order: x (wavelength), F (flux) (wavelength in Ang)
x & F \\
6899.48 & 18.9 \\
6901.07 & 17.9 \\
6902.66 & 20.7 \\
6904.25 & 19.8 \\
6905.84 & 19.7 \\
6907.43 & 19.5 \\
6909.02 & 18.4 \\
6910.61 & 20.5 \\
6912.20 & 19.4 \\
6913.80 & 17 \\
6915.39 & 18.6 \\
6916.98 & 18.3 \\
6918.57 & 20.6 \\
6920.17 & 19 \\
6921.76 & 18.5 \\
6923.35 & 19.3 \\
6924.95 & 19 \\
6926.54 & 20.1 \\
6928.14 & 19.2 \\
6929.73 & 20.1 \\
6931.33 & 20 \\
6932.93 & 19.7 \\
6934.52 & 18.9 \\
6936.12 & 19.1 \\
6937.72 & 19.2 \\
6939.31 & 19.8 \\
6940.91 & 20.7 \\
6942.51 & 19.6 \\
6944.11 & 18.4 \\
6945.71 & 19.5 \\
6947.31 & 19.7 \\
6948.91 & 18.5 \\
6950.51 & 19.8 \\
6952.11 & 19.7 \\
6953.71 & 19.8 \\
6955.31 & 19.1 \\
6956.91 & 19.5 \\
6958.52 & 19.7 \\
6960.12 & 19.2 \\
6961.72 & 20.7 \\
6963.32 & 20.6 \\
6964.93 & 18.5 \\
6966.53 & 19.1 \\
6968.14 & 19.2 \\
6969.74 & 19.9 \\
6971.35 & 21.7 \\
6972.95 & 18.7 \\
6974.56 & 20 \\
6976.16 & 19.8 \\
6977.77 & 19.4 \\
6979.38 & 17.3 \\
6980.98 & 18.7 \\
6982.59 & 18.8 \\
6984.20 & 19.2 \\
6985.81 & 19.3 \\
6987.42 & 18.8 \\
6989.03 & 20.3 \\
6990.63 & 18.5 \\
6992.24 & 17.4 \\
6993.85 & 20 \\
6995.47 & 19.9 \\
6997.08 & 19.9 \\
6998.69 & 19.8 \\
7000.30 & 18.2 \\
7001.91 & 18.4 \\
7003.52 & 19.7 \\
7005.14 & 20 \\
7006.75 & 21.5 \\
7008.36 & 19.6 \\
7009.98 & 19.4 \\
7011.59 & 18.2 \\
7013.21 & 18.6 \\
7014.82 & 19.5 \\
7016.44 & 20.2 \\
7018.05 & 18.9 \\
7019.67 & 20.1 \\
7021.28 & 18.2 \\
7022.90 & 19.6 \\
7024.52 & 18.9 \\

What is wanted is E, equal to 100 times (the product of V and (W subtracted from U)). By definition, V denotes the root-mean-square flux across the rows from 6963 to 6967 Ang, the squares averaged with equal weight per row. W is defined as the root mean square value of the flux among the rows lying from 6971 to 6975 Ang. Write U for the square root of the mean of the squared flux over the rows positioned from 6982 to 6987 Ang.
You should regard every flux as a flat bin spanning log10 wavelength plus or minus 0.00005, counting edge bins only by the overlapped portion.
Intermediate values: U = 19.1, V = 19.4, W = 20.2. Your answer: -2077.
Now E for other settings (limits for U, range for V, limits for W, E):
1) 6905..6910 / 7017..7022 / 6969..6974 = -1773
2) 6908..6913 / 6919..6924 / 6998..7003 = 1210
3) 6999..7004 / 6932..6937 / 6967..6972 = -2915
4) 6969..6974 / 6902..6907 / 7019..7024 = 1648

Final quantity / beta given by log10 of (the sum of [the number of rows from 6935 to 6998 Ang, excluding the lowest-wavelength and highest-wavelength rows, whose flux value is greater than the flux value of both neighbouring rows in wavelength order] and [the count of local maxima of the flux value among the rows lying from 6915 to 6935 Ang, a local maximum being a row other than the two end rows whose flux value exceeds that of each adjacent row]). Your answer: 1.18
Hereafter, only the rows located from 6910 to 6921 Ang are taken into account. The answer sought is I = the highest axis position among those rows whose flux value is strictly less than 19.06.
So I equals 6920.17 Ang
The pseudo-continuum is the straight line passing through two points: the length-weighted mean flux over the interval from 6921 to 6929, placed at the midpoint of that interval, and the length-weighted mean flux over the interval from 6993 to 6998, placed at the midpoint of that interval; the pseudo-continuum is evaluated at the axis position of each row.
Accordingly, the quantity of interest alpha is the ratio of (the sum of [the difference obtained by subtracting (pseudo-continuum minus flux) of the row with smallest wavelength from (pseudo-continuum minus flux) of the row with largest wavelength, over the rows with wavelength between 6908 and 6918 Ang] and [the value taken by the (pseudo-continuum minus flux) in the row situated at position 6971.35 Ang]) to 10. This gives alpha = -0.19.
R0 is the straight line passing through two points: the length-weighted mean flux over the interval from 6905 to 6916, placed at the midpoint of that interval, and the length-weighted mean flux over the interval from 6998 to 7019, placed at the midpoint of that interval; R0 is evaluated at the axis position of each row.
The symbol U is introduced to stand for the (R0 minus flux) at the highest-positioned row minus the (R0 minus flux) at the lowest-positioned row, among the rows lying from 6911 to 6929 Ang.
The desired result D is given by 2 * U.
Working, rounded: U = 0.3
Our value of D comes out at 0.5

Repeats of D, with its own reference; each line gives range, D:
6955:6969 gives -0.1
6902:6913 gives 2.7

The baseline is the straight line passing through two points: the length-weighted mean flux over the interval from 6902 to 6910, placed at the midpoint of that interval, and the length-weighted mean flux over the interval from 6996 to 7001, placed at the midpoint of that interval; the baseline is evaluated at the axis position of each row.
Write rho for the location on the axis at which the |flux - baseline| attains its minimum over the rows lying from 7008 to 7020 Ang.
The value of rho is 7009.98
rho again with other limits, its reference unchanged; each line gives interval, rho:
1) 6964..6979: 6977.77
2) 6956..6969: 6956.91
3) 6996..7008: 7003.52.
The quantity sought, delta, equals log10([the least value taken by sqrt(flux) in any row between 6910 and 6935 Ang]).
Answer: 0.615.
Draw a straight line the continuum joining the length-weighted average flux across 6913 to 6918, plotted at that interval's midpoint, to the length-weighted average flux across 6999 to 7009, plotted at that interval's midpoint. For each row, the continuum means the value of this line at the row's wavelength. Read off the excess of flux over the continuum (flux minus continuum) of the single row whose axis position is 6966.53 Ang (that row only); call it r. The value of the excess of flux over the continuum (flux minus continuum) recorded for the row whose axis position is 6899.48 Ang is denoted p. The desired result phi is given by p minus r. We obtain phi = 0.9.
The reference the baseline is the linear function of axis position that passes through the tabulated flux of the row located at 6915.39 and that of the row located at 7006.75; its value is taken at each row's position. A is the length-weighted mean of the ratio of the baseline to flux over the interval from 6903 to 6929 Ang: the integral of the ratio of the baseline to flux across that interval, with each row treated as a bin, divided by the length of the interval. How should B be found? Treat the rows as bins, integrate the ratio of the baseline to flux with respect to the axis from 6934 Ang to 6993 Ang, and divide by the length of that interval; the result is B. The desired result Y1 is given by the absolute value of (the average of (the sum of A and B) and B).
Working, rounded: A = 0.97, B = 1.042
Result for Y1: 1.53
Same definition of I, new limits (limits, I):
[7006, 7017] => 7013.21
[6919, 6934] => 6924.95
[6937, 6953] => 6948.91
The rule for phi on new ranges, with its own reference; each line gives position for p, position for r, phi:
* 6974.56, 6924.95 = 0.2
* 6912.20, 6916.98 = 1.2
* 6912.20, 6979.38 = 3.2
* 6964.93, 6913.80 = 0.6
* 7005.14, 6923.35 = -0.7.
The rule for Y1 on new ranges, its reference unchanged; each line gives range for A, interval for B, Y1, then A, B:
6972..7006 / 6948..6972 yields 1.57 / 1.09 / 1.020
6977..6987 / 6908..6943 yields 1.53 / 1.10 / 0.981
